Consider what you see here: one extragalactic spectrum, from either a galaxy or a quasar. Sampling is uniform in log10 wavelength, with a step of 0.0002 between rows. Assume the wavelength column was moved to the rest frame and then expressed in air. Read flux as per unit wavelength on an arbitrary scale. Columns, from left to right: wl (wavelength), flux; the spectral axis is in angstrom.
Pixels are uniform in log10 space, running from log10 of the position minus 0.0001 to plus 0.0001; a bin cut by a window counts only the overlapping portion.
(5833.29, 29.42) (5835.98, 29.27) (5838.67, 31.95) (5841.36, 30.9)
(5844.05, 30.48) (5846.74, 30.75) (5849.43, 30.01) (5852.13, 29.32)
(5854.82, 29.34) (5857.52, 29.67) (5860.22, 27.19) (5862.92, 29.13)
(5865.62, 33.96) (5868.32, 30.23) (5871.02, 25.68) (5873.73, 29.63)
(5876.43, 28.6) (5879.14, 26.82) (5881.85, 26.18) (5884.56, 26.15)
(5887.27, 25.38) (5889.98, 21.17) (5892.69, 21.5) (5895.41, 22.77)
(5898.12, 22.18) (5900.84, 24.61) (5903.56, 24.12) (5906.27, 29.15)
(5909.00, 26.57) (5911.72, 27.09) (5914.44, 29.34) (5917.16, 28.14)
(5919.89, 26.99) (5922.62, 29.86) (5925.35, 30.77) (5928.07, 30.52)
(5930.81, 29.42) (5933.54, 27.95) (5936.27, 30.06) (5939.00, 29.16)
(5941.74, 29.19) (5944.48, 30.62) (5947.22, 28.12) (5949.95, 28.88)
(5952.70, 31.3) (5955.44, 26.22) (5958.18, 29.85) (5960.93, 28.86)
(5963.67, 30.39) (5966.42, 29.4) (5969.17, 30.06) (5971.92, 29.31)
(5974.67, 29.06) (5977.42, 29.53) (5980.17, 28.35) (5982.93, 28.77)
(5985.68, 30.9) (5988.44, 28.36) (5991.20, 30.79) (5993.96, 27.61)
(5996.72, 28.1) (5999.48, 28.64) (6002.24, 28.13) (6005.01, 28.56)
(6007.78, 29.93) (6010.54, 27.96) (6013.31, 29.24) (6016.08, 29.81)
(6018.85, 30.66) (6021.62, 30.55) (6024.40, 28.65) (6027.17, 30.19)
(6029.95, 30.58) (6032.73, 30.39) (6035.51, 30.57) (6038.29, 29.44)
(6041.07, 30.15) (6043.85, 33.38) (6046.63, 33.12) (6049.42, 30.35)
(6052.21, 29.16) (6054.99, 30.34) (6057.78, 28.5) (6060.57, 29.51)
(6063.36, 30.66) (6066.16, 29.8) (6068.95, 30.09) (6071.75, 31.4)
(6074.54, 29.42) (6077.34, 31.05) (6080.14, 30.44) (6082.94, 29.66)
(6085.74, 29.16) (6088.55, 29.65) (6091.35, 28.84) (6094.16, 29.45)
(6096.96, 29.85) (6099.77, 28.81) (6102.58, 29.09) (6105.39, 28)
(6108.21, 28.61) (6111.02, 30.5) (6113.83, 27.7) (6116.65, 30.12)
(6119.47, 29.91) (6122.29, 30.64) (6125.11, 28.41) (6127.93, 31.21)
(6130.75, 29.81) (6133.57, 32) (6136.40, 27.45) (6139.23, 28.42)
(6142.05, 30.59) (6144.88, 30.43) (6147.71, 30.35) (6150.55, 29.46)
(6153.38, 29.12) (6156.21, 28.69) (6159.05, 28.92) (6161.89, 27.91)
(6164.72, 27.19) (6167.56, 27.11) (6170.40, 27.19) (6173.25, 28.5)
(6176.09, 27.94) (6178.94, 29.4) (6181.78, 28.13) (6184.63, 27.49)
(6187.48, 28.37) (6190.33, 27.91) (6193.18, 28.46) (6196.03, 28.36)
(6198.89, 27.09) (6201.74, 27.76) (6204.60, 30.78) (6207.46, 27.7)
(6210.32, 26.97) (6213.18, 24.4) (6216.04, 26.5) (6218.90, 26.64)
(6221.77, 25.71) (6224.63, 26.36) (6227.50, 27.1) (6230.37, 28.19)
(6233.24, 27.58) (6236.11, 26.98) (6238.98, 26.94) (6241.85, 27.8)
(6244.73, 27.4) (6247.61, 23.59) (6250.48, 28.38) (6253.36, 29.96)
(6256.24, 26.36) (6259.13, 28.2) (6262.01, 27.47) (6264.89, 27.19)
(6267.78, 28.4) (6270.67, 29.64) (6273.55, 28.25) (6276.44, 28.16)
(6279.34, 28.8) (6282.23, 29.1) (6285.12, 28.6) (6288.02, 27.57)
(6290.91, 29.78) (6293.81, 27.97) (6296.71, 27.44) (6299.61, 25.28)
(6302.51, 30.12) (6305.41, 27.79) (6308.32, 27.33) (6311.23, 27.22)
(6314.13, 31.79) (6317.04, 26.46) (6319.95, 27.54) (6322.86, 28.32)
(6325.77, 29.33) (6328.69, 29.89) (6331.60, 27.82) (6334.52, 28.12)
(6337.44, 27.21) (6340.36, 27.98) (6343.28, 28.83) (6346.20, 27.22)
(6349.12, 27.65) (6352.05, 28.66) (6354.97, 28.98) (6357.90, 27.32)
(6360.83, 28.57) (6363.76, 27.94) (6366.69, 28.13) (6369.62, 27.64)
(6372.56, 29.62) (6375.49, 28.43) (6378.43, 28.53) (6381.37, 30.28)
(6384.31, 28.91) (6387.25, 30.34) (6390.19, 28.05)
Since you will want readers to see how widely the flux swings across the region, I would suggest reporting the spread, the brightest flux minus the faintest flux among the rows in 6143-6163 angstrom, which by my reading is 2.5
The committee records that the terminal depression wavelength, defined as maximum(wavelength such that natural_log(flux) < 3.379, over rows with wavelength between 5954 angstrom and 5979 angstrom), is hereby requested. 5974.67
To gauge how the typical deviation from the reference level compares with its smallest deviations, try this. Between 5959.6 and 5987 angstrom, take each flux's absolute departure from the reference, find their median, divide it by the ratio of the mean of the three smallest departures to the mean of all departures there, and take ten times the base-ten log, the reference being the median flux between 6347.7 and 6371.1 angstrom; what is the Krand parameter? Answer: 4.8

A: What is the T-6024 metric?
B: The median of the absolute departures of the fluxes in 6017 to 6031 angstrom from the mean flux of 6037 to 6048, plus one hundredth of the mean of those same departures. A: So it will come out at 1.0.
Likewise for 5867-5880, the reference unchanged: 3.0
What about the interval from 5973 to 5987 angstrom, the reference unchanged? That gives 2.5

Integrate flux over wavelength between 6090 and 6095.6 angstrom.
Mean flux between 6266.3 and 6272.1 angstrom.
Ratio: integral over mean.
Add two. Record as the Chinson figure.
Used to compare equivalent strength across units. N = 7.6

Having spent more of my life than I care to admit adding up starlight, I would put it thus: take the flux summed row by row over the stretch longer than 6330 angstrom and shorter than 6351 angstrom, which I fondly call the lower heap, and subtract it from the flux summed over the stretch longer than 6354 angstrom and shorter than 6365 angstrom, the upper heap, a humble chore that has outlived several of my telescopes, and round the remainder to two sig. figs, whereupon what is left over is -82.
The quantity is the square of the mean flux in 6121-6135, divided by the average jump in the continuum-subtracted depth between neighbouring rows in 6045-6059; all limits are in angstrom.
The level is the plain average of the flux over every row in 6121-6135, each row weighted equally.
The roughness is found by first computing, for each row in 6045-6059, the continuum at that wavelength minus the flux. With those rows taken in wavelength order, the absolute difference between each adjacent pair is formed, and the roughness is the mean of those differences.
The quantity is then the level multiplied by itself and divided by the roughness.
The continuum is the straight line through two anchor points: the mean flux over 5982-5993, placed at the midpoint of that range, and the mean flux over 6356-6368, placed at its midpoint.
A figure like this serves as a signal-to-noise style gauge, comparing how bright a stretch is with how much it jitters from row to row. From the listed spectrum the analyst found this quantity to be 532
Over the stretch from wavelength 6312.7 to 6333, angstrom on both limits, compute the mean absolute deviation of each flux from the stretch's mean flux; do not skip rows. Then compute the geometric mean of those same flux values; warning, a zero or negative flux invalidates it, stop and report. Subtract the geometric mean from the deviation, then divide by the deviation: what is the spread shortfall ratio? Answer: -20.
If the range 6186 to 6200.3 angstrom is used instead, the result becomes -64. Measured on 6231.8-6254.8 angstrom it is -23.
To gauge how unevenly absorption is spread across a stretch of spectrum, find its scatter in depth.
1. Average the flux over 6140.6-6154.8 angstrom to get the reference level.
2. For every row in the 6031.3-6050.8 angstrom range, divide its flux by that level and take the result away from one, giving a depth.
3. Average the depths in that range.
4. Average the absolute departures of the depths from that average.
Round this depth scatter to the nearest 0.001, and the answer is 0.042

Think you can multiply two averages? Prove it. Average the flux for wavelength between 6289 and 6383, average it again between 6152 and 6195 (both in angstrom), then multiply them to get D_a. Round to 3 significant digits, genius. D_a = 796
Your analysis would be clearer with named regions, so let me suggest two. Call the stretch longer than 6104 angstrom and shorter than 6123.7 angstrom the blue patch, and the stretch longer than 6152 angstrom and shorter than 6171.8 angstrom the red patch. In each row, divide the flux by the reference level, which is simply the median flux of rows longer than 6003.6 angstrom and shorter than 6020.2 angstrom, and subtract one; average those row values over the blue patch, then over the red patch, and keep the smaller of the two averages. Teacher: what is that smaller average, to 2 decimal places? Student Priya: -0.05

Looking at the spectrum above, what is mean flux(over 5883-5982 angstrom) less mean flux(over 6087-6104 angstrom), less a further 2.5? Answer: -3.9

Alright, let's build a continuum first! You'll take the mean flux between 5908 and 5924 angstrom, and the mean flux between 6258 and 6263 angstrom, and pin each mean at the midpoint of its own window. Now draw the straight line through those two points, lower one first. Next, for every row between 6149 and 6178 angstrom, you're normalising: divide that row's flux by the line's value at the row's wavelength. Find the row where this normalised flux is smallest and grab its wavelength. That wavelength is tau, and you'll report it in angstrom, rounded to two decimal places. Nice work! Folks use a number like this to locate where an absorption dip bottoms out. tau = 6167.56 angstrom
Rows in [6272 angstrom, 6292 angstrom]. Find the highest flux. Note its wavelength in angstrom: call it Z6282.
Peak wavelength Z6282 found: 6290.91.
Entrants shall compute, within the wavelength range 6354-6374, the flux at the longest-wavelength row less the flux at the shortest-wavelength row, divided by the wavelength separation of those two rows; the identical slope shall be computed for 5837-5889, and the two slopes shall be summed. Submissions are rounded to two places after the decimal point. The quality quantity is -0.10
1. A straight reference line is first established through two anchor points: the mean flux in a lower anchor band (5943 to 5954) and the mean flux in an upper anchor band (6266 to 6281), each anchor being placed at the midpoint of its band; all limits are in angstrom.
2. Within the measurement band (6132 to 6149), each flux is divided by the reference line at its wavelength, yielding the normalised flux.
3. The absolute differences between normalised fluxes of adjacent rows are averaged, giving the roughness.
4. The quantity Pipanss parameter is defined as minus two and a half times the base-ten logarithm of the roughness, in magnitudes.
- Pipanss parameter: 3.16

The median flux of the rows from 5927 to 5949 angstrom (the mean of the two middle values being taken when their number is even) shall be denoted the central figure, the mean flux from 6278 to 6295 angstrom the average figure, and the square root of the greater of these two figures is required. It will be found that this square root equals 5.41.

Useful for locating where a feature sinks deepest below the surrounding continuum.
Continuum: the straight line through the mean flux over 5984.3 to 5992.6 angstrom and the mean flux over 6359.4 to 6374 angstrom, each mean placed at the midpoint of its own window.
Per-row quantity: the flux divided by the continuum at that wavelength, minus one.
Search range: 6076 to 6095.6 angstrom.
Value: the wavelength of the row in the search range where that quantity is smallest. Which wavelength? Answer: 6091.35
